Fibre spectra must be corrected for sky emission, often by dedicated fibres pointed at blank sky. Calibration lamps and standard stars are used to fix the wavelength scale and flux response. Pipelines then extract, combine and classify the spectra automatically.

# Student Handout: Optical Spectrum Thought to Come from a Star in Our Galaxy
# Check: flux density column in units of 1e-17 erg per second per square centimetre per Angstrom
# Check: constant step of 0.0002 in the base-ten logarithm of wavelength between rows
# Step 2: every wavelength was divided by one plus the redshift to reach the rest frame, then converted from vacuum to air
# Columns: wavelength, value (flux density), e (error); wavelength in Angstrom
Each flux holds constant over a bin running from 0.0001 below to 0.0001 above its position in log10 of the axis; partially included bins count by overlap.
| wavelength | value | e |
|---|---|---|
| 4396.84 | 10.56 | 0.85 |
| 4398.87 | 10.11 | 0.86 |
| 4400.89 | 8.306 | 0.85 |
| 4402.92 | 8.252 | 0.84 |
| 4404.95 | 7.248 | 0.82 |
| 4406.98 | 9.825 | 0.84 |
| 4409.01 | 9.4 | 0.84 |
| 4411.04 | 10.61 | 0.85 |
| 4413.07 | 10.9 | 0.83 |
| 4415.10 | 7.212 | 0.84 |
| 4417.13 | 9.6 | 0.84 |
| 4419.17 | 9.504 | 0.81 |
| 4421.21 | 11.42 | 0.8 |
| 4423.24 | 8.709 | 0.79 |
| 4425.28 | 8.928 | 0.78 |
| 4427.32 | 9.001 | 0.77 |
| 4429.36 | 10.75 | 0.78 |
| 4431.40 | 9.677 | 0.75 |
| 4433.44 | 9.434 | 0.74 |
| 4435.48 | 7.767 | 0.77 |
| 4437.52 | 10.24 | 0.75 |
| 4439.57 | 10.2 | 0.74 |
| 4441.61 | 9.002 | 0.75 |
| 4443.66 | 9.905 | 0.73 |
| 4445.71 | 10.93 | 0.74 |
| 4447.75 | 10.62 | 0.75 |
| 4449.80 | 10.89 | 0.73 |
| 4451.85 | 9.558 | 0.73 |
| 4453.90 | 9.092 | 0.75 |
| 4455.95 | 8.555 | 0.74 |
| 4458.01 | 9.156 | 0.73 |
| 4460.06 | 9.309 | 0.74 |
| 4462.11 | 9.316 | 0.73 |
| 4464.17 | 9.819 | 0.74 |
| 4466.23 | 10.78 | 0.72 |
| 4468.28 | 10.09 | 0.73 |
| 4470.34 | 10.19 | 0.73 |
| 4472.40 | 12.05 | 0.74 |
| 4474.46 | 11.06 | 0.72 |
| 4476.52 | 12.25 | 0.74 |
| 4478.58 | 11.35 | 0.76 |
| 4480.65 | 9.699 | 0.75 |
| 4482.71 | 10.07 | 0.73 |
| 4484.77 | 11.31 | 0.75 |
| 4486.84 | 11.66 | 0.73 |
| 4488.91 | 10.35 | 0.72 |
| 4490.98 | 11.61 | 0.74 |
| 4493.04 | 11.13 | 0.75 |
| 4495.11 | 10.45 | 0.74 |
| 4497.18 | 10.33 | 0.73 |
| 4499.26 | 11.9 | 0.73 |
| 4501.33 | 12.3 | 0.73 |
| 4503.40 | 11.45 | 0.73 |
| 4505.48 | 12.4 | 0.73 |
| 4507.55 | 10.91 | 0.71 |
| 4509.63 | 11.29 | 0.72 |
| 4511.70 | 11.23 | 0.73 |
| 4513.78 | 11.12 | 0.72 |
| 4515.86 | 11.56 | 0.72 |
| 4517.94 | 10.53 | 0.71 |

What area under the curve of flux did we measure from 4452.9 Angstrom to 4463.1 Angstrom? 93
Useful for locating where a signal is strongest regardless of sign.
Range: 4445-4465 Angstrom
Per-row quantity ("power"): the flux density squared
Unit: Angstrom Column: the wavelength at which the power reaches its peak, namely 4445.71 Angstrom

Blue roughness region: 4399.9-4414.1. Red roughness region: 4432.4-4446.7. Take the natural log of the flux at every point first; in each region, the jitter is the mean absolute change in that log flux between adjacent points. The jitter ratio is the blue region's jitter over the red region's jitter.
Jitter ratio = 0.80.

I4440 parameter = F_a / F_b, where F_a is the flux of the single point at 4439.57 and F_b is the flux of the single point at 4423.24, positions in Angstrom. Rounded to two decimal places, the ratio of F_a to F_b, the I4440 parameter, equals 1.17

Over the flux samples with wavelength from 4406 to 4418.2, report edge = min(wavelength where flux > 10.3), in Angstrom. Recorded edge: 4411.04 Angstrom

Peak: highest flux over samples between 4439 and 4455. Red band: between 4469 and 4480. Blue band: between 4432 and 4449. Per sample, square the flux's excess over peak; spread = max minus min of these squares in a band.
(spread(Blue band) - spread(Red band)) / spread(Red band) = 5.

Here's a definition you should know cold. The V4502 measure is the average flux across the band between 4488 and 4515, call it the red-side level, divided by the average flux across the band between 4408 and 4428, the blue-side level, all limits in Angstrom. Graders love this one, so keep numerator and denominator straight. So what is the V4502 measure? 1.18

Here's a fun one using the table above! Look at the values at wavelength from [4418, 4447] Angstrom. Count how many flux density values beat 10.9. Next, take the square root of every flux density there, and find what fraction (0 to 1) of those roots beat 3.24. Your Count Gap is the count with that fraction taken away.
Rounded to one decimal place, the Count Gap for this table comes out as 1.8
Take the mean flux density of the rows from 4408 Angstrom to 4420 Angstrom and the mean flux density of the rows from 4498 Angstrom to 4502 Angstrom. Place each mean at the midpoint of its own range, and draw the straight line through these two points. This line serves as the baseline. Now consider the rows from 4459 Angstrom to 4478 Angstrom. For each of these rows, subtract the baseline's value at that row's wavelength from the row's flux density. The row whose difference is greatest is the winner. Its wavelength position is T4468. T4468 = 4476.52 Angstrom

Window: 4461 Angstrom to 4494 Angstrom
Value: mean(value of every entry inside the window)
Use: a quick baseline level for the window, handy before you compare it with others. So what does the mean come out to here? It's 10.8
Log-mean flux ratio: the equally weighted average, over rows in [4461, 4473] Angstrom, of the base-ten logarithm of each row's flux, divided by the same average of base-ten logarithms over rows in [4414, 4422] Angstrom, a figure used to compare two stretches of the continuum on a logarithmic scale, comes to 1.05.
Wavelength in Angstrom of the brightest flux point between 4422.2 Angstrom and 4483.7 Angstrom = 4476.52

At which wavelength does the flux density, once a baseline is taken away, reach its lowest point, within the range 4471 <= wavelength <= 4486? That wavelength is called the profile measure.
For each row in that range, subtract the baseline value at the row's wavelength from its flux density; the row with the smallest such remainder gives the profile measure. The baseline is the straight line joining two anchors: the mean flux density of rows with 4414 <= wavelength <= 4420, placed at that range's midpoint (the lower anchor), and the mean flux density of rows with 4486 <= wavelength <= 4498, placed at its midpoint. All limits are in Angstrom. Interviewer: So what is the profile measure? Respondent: 4480.65 Angstrom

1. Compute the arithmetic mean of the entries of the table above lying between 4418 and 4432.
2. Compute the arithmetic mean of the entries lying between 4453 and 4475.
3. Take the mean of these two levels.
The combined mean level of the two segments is 9.8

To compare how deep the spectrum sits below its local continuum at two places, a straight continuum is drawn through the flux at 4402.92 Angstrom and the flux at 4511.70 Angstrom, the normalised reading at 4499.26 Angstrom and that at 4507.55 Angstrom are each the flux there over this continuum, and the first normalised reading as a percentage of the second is 111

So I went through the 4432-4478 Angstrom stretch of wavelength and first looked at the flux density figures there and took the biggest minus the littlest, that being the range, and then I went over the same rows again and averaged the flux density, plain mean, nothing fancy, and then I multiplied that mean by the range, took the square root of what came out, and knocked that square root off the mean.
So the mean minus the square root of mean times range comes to 3.3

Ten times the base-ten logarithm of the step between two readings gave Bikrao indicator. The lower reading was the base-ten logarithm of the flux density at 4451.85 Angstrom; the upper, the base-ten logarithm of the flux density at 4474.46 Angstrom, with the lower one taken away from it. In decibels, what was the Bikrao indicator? -12.0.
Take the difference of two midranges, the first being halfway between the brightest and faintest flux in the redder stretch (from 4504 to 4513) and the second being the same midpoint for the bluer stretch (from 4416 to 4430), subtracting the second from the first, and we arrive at 1.6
